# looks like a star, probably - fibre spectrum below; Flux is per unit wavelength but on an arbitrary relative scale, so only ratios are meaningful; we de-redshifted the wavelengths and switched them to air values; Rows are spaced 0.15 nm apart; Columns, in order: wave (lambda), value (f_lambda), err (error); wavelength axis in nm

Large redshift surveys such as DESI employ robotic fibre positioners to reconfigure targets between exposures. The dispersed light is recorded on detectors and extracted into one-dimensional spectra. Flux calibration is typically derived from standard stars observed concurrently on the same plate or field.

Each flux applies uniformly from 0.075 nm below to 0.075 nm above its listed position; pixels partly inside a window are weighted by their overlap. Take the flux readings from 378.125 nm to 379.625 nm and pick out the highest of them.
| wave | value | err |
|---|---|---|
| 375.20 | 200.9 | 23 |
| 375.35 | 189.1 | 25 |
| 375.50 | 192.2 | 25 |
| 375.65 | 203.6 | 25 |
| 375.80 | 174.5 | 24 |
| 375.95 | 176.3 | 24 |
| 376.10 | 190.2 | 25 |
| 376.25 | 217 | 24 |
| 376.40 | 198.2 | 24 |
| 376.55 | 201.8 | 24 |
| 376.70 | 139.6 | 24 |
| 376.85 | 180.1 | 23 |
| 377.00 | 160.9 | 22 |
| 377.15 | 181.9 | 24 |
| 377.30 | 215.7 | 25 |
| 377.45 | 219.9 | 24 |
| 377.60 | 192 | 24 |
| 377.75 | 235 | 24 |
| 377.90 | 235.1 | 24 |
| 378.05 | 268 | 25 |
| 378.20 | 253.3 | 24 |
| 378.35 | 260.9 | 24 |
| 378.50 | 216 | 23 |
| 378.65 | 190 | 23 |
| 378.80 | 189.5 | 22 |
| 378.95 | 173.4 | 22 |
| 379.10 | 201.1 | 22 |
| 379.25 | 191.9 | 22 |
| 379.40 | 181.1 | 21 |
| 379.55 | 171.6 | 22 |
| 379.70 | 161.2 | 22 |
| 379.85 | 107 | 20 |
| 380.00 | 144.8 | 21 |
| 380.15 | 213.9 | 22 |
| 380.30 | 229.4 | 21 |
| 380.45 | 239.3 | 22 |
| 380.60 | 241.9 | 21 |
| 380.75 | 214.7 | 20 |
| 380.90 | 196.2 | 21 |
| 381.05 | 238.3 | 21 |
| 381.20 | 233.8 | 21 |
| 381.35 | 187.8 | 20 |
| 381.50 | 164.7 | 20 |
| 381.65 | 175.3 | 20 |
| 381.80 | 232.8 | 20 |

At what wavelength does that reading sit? 378.35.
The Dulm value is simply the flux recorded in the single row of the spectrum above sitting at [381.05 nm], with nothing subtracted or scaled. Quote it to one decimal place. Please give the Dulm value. 238.3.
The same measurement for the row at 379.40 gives 181.1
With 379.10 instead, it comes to 201.1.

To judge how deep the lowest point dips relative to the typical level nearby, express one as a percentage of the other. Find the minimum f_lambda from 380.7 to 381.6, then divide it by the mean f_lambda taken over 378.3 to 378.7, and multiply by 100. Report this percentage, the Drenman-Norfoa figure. 74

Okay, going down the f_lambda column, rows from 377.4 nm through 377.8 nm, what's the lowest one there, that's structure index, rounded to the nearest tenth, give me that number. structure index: 192.0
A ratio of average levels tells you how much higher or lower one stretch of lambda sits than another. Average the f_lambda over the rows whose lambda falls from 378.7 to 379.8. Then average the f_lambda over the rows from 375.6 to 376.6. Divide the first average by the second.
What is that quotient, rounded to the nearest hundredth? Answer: 0.93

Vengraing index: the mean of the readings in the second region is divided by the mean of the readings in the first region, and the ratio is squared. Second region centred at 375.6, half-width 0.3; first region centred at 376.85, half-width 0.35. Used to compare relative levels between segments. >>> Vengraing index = 1.2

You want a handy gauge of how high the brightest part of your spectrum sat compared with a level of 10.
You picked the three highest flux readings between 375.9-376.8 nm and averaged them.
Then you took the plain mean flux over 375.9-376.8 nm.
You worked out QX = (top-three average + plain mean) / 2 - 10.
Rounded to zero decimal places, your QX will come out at 186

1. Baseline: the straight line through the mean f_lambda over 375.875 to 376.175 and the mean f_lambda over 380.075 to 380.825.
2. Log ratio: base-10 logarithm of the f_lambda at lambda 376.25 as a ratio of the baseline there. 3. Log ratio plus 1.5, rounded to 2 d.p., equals 1.57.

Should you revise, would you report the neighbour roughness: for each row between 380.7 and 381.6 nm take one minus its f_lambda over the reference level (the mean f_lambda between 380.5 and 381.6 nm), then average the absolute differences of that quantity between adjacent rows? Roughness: 0.13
